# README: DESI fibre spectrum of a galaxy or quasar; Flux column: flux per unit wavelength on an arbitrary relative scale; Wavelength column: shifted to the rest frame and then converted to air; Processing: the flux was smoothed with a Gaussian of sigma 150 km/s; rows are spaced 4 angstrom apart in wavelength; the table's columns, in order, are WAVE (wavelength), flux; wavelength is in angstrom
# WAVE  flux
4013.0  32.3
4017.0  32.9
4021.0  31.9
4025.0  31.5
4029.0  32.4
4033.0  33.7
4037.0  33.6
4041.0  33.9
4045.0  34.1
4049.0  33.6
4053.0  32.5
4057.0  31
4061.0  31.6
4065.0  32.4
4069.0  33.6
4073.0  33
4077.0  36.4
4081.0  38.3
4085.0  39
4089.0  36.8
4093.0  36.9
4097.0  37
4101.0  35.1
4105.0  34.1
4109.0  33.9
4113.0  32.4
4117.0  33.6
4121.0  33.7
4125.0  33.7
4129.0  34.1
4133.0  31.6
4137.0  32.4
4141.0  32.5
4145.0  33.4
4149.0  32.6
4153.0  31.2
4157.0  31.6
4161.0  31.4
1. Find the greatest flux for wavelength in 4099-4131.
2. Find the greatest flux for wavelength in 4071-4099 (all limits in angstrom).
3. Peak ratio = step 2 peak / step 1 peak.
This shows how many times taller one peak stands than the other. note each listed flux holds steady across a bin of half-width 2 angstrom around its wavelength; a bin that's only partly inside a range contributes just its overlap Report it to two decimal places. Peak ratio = 1.11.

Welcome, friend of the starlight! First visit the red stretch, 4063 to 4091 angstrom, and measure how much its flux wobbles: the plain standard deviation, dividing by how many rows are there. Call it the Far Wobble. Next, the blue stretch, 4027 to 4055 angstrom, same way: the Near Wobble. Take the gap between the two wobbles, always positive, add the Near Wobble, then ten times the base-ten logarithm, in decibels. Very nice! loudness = 4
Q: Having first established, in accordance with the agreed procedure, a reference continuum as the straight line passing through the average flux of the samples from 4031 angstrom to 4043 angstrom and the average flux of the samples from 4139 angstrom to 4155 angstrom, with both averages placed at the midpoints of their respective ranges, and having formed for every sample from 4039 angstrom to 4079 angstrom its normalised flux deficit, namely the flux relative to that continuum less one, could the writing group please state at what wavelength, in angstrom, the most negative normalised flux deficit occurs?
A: 4057.0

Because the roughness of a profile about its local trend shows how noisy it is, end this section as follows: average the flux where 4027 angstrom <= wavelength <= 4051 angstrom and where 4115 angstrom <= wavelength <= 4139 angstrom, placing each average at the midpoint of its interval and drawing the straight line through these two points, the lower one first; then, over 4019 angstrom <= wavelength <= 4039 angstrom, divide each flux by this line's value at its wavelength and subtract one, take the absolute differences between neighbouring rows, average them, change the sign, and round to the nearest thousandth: -0.020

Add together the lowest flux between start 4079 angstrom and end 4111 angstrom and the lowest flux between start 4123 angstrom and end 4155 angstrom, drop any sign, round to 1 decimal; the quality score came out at 65.1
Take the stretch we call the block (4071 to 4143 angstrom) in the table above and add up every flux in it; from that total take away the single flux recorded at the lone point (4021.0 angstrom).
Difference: 593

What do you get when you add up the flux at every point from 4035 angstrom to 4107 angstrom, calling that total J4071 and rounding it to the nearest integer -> 623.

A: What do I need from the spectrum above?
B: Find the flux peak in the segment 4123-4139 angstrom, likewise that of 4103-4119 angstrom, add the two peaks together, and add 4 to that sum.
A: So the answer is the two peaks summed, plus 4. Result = 72.2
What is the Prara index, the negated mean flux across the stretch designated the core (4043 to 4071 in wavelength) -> -32.7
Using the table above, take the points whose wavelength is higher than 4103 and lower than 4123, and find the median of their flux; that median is 33.7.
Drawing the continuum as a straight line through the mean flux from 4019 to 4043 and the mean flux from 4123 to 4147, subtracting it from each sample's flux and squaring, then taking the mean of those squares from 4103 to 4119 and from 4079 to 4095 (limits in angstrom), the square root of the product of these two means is 4.3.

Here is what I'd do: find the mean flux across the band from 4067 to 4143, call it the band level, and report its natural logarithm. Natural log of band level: 3.54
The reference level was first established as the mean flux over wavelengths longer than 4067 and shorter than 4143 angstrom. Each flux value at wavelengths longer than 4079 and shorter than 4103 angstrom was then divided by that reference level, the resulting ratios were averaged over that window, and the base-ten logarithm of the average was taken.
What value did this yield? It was 0.031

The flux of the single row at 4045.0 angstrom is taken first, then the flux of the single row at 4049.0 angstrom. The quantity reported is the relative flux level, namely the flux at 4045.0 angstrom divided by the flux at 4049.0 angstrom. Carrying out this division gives 1.01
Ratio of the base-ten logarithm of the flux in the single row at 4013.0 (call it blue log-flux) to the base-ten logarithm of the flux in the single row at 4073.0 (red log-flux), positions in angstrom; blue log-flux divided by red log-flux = 0.99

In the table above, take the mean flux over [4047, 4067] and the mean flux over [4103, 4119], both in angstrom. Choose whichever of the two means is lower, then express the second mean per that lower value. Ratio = 1.04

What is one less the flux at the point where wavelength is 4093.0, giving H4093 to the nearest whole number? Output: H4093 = -36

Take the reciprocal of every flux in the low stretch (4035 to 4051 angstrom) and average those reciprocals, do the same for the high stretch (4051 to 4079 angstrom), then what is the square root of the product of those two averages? 0.0300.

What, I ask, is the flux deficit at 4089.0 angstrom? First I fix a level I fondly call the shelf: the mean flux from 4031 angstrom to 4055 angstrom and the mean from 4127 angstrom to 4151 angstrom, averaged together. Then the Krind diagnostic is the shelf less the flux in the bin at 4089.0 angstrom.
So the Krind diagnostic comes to -3.6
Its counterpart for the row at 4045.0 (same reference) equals -0.9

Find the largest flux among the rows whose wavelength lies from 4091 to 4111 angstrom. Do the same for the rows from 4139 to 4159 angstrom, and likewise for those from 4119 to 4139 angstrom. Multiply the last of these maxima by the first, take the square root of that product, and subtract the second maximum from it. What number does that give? 2.1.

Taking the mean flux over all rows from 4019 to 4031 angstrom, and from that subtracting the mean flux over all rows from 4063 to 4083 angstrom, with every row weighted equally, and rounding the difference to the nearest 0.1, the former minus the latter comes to -2.8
